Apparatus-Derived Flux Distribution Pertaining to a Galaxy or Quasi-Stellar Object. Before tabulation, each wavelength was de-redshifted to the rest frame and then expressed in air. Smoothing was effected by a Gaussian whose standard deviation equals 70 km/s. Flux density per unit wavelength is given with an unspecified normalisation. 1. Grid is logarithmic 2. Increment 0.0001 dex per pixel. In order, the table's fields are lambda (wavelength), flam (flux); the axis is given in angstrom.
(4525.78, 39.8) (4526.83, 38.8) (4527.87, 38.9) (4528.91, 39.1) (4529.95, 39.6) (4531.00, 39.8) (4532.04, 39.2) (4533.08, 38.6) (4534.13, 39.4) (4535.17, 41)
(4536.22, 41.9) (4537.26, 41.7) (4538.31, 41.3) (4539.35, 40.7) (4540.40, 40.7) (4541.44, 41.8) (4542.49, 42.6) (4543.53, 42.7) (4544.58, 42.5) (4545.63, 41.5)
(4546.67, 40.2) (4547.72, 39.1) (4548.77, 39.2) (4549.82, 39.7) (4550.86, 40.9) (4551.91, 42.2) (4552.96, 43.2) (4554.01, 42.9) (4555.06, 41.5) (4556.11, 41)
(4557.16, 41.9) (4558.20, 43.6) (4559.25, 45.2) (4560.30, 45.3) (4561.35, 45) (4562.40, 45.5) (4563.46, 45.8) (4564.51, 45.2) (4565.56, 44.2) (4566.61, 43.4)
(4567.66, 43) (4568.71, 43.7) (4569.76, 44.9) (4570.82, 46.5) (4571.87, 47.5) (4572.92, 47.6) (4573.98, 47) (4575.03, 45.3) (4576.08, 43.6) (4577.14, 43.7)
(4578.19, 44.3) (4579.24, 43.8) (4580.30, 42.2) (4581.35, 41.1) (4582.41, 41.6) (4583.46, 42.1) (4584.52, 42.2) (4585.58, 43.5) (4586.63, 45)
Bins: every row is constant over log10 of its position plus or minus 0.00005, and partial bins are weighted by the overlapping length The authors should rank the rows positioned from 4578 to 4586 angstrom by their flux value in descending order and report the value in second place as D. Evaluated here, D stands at 43.8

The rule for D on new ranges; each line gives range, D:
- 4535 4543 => 41.9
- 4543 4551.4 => 42.5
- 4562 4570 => 45.5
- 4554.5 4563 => 45.3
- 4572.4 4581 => 47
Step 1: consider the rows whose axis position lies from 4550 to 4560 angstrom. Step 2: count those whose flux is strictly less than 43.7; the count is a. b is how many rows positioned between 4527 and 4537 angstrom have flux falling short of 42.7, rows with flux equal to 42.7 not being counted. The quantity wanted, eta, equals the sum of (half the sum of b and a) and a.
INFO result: 16.5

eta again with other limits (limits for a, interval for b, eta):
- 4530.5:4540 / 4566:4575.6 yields 13.5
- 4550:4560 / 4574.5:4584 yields 14.0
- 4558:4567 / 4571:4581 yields 3.5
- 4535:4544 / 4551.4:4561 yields 15.5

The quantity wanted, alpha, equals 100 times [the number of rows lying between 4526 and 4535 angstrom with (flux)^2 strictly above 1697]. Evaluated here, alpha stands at 0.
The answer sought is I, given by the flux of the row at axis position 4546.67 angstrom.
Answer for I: 40.2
